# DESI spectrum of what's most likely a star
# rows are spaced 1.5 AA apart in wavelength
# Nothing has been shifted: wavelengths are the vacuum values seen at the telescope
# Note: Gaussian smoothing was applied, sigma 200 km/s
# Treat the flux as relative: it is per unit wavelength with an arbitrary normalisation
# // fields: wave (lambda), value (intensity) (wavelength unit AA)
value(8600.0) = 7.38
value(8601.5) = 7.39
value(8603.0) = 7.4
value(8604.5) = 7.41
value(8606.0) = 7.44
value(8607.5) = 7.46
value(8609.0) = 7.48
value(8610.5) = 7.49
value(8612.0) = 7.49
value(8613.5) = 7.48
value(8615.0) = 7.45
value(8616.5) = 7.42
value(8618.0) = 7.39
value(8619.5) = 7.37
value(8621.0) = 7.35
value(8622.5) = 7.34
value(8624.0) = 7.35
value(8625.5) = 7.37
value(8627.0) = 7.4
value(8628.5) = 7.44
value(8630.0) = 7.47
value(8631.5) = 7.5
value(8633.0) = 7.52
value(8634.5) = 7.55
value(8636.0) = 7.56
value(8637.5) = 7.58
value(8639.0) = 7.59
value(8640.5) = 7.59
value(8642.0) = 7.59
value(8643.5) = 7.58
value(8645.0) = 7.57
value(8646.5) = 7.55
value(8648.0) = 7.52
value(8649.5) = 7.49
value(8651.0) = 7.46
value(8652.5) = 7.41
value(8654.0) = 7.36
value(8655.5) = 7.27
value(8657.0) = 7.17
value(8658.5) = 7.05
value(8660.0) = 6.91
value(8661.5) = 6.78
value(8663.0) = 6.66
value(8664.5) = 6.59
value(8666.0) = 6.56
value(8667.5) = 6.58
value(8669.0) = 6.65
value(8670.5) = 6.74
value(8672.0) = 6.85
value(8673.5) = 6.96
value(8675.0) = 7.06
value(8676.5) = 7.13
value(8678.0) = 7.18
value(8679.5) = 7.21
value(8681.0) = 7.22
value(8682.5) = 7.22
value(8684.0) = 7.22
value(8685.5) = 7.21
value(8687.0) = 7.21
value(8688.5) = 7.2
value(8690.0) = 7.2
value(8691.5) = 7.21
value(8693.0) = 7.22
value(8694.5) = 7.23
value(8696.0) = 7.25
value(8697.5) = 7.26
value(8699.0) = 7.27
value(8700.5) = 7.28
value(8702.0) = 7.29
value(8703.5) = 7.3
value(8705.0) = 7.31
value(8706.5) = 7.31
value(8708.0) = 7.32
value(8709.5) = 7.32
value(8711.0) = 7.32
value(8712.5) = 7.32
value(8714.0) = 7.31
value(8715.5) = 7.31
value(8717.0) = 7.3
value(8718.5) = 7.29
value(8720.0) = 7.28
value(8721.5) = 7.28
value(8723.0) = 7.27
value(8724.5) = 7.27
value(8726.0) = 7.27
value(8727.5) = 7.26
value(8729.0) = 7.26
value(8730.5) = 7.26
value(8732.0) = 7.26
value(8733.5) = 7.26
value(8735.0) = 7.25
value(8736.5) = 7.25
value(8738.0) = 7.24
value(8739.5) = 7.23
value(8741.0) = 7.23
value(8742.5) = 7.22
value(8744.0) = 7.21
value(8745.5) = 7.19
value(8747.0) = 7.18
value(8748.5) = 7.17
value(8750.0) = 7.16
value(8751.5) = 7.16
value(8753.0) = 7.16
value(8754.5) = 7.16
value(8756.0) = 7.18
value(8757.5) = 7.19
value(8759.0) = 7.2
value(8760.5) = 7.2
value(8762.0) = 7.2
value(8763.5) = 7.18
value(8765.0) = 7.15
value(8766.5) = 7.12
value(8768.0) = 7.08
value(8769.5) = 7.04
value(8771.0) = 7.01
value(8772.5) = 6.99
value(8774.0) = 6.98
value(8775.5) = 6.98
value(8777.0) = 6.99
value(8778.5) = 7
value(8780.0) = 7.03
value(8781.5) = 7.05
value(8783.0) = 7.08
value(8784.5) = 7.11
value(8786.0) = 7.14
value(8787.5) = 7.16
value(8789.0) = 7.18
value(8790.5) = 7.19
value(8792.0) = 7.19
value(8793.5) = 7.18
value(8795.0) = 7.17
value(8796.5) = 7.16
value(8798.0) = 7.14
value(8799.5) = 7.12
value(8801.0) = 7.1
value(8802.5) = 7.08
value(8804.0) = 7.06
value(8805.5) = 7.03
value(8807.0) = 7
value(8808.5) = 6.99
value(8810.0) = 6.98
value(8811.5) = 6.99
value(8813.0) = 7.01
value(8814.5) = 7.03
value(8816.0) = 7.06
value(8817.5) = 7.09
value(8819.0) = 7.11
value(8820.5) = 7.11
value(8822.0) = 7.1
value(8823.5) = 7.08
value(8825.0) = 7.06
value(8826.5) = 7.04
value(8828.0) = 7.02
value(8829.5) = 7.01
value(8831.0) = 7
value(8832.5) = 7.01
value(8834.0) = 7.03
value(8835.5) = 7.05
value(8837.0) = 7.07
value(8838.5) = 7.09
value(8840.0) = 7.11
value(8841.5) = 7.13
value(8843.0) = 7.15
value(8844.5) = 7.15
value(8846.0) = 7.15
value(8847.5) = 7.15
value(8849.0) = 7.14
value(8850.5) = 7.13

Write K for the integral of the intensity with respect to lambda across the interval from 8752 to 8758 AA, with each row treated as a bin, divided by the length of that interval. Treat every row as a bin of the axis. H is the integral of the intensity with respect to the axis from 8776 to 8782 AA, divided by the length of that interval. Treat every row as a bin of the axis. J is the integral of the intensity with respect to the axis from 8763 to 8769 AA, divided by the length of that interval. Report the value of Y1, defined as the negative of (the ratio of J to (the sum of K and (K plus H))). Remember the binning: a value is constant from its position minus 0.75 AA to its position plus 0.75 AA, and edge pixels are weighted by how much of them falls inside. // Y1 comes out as -0.334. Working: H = 7.01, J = 7.13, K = 7.17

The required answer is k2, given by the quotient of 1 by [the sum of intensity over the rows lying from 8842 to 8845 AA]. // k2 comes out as 0.070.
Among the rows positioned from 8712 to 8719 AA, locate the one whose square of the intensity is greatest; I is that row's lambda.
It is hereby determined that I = 8712.5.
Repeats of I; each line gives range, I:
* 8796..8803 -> 8796.5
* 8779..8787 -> 8786.0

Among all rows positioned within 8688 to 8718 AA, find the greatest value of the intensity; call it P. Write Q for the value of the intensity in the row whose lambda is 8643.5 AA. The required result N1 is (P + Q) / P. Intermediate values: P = 7.32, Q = 7.58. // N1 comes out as 2.04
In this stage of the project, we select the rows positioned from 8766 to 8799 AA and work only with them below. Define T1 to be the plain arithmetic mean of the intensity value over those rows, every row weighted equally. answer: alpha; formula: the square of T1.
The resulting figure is 50.3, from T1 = 7.09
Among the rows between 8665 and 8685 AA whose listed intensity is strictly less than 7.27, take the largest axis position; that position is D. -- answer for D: 8684.0 AA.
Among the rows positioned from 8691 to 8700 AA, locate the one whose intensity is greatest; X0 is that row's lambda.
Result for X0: 8699.0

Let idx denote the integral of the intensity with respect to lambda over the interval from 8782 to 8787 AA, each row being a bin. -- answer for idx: 36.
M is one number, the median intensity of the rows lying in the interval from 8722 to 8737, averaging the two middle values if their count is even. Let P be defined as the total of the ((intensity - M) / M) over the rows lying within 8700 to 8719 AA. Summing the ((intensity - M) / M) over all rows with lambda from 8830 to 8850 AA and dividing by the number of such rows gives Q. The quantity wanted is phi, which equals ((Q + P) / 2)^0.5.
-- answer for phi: 0.17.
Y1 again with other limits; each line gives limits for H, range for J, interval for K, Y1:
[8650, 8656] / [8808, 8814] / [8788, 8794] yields -0.322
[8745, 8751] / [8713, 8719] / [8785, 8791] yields -0.340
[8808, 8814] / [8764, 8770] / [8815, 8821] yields -0.335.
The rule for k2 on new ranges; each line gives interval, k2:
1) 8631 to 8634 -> 0.067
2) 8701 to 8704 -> 0.069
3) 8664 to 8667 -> 0.076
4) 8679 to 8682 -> 0.069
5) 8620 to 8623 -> 0.068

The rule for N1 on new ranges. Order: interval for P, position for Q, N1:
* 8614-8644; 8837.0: 1.93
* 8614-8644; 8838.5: 1.93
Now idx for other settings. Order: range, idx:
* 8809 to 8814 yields 35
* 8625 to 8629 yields 30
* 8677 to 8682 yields 36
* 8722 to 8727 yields 36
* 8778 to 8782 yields 28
